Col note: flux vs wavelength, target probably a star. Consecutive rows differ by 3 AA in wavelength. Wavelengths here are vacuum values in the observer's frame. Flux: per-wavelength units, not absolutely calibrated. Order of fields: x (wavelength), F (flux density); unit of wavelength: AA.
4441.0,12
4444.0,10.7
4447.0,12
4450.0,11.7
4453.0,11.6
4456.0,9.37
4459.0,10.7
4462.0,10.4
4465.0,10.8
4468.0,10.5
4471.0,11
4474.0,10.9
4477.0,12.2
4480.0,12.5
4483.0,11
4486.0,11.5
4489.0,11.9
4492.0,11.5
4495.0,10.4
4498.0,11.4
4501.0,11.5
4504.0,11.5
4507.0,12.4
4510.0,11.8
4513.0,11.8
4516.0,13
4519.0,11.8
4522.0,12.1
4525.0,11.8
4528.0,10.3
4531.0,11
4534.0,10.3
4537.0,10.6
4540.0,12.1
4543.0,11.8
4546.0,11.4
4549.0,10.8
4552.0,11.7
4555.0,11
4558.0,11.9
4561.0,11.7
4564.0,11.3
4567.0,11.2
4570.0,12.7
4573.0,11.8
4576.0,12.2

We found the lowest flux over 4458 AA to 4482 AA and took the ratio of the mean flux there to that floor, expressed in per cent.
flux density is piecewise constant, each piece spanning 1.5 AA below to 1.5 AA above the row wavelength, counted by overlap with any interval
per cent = 107.0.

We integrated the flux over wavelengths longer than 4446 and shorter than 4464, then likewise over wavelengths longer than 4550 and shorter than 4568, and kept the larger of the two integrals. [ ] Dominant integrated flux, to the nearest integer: 206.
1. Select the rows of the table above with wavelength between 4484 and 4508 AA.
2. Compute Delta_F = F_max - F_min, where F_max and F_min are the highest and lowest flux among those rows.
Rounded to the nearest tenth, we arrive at 2.0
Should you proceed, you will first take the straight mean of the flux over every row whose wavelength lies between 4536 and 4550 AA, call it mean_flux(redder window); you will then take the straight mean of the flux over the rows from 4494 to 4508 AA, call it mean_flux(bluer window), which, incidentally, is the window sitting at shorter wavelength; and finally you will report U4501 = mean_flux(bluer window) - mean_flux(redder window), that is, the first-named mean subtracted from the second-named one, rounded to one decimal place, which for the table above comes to 0.1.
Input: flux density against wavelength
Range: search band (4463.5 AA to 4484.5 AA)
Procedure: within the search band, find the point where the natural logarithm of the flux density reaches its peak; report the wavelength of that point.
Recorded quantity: 4480.0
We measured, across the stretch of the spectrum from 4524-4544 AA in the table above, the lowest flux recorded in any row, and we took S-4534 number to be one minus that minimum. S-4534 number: -9.3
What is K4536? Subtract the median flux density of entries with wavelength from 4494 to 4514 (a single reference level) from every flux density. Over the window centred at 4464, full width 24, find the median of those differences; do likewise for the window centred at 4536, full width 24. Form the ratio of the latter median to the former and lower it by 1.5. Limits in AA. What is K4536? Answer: -1.1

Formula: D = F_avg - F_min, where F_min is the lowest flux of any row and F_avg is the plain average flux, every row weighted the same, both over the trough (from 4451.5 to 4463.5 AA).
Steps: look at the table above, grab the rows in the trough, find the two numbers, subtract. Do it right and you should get 1.15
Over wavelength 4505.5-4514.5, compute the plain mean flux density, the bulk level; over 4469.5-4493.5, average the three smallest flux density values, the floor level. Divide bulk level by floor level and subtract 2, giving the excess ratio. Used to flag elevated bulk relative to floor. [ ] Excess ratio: -0.91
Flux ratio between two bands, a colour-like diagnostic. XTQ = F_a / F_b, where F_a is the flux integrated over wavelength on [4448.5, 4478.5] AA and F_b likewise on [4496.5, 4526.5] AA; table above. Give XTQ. 0.92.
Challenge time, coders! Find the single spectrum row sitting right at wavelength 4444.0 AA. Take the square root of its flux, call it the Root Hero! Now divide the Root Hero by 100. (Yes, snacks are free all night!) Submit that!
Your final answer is 0.0327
